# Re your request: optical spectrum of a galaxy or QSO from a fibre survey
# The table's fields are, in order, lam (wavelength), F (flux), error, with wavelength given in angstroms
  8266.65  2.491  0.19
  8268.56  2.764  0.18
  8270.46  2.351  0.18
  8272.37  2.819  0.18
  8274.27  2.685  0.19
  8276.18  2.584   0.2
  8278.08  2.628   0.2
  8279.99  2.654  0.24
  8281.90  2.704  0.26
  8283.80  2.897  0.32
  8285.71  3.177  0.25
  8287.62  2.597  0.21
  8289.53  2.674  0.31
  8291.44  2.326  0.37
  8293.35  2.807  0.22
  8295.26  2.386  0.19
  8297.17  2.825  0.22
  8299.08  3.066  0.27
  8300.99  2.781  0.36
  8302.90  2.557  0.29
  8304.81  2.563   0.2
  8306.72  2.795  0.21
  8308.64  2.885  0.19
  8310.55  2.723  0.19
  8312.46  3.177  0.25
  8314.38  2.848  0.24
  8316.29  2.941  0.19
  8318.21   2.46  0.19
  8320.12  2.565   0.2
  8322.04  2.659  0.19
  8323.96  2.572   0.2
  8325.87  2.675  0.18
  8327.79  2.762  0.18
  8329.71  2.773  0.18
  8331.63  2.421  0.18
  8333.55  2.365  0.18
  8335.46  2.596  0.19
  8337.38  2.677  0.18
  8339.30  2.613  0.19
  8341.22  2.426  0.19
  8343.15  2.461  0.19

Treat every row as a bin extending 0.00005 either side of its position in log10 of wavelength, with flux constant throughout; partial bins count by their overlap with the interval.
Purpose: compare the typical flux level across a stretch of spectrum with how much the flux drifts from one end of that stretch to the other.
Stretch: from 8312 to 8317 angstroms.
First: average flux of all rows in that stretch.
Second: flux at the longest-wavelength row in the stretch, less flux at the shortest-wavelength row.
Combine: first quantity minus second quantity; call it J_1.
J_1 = 3.2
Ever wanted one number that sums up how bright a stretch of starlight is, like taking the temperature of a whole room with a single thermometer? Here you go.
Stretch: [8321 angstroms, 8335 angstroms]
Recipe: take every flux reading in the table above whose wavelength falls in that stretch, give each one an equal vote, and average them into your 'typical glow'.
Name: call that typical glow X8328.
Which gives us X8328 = 2.60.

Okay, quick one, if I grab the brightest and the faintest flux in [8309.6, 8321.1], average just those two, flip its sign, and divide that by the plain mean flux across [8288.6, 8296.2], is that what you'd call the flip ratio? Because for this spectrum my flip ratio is -1.11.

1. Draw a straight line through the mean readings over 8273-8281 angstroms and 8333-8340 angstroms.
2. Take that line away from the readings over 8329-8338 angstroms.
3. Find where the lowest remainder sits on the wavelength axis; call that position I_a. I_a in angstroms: 8333.55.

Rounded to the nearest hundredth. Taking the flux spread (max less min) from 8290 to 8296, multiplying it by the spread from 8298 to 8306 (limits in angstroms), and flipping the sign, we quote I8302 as -0.24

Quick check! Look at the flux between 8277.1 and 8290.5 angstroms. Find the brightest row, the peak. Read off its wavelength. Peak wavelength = 8285.71 angstroms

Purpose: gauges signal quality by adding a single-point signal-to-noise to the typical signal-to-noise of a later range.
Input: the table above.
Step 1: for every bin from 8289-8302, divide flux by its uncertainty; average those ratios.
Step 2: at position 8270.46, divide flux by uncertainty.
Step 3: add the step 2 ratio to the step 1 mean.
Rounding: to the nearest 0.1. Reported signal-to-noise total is 23.4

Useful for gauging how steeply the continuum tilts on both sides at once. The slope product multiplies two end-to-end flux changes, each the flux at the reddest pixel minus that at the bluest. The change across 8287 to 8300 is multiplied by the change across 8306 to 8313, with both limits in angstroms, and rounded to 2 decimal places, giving 0.18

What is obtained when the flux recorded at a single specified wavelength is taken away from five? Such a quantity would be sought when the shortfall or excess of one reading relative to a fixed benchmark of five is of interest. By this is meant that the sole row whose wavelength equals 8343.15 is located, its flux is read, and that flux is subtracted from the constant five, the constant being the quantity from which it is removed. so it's 2.5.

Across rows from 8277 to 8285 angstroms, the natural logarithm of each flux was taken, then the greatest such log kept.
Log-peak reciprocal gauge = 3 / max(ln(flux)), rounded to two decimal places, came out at 2.82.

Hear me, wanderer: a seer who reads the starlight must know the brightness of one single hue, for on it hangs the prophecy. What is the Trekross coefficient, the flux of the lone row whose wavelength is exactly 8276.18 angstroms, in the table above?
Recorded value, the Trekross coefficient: 2.584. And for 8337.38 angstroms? 2.677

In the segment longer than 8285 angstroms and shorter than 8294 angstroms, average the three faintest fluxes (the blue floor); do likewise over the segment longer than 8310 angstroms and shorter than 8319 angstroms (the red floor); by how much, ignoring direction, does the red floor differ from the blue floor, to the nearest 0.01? 0.14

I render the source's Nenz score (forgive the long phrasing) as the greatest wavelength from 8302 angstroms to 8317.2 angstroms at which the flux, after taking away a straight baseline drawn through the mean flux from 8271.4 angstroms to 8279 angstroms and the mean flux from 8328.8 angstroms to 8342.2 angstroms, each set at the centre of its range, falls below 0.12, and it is 8310.55 angstroms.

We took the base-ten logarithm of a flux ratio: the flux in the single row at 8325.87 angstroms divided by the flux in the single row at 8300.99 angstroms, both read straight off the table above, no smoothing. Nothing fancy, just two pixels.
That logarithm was -0.017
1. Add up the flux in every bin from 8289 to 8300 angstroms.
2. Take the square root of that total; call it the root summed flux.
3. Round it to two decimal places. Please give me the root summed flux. 4.01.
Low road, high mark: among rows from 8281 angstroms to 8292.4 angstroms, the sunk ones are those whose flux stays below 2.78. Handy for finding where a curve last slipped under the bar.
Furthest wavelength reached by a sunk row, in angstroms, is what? 8291.44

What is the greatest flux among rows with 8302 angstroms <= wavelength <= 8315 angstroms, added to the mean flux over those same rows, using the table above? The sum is 5.97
